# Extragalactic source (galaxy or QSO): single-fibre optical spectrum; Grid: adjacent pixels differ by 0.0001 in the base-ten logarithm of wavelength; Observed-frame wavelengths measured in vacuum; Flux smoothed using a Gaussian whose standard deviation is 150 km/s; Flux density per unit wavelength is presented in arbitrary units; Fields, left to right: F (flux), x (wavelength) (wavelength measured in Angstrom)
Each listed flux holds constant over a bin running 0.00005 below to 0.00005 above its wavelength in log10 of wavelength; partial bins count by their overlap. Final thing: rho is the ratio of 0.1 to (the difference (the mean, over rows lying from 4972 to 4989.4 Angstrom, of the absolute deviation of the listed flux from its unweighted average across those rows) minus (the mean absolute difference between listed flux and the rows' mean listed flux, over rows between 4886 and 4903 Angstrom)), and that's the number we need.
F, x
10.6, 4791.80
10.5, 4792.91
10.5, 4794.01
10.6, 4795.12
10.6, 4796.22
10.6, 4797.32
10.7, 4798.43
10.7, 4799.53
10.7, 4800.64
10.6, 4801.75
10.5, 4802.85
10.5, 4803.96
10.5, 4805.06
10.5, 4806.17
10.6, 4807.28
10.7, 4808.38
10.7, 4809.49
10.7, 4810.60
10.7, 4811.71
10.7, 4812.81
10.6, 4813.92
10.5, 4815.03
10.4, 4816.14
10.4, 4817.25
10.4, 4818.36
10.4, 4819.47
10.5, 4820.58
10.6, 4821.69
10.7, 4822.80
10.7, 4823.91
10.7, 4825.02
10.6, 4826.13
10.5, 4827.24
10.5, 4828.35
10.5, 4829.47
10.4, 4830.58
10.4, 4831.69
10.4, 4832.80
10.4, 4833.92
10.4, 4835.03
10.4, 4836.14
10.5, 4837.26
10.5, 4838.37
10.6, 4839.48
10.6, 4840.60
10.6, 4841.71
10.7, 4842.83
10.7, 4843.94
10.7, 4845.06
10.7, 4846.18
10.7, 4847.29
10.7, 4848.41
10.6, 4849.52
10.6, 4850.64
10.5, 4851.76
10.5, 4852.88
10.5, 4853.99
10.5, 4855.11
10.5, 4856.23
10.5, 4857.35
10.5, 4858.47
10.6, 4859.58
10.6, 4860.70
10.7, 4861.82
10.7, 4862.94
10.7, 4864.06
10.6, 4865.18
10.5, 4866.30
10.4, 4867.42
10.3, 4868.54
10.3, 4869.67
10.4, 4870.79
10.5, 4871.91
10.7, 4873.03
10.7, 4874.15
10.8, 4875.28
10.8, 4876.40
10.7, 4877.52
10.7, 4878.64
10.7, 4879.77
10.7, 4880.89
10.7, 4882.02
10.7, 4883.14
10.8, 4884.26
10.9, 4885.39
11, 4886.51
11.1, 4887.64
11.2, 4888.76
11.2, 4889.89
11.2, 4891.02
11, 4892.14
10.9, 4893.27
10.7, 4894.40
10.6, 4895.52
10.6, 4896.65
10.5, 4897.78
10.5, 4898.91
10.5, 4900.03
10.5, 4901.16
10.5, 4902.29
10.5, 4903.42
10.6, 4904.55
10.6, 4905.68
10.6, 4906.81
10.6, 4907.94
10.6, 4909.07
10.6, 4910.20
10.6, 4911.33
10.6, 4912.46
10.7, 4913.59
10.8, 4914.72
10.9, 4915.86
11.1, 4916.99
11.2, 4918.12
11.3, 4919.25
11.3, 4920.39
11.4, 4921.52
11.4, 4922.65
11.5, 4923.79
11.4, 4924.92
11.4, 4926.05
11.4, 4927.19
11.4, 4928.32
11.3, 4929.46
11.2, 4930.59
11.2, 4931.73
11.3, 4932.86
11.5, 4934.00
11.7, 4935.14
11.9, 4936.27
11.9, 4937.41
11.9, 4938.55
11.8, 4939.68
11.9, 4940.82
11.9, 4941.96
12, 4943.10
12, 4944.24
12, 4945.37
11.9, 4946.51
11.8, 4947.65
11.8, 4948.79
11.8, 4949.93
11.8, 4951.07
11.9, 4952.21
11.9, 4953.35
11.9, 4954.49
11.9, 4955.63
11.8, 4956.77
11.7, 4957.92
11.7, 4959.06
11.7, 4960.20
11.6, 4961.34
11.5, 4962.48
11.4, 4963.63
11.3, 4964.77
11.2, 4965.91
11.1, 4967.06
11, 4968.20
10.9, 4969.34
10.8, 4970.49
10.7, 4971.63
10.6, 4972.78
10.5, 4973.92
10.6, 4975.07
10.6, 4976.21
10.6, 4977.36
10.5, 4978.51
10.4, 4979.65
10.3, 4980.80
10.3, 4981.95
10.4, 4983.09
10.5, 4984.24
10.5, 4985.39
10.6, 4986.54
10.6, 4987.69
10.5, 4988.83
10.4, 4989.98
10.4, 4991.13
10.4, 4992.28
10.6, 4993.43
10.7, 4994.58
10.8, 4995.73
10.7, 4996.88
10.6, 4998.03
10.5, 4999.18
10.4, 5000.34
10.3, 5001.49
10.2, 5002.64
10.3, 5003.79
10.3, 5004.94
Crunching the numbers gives -1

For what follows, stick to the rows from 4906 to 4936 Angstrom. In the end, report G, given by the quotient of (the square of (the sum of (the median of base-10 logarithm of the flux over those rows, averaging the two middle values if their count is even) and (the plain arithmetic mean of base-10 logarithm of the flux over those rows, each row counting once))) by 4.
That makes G 1.10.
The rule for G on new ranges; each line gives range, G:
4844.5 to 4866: 1.05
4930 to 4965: 1.15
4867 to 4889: 1.06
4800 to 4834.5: 1.04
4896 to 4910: 1.05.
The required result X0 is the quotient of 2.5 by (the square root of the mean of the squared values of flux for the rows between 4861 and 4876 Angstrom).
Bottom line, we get 0.2367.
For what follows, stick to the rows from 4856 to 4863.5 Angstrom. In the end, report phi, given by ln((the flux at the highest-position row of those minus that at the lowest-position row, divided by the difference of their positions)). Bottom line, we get -3.5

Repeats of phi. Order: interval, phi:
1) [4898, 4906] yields -4.2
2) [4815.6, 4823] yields -3.1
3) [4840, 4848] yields -4.2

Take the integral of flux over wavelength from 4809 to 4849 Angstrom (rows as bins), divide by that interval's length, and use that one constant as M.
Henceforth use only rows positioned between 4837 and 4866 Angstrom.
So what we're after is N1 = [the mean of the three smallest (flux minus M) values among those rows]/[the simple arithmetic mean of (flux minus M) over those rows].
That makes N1 -1.6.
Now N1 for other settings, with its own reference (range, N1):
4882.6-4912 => -0.4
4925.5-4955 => 0.6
